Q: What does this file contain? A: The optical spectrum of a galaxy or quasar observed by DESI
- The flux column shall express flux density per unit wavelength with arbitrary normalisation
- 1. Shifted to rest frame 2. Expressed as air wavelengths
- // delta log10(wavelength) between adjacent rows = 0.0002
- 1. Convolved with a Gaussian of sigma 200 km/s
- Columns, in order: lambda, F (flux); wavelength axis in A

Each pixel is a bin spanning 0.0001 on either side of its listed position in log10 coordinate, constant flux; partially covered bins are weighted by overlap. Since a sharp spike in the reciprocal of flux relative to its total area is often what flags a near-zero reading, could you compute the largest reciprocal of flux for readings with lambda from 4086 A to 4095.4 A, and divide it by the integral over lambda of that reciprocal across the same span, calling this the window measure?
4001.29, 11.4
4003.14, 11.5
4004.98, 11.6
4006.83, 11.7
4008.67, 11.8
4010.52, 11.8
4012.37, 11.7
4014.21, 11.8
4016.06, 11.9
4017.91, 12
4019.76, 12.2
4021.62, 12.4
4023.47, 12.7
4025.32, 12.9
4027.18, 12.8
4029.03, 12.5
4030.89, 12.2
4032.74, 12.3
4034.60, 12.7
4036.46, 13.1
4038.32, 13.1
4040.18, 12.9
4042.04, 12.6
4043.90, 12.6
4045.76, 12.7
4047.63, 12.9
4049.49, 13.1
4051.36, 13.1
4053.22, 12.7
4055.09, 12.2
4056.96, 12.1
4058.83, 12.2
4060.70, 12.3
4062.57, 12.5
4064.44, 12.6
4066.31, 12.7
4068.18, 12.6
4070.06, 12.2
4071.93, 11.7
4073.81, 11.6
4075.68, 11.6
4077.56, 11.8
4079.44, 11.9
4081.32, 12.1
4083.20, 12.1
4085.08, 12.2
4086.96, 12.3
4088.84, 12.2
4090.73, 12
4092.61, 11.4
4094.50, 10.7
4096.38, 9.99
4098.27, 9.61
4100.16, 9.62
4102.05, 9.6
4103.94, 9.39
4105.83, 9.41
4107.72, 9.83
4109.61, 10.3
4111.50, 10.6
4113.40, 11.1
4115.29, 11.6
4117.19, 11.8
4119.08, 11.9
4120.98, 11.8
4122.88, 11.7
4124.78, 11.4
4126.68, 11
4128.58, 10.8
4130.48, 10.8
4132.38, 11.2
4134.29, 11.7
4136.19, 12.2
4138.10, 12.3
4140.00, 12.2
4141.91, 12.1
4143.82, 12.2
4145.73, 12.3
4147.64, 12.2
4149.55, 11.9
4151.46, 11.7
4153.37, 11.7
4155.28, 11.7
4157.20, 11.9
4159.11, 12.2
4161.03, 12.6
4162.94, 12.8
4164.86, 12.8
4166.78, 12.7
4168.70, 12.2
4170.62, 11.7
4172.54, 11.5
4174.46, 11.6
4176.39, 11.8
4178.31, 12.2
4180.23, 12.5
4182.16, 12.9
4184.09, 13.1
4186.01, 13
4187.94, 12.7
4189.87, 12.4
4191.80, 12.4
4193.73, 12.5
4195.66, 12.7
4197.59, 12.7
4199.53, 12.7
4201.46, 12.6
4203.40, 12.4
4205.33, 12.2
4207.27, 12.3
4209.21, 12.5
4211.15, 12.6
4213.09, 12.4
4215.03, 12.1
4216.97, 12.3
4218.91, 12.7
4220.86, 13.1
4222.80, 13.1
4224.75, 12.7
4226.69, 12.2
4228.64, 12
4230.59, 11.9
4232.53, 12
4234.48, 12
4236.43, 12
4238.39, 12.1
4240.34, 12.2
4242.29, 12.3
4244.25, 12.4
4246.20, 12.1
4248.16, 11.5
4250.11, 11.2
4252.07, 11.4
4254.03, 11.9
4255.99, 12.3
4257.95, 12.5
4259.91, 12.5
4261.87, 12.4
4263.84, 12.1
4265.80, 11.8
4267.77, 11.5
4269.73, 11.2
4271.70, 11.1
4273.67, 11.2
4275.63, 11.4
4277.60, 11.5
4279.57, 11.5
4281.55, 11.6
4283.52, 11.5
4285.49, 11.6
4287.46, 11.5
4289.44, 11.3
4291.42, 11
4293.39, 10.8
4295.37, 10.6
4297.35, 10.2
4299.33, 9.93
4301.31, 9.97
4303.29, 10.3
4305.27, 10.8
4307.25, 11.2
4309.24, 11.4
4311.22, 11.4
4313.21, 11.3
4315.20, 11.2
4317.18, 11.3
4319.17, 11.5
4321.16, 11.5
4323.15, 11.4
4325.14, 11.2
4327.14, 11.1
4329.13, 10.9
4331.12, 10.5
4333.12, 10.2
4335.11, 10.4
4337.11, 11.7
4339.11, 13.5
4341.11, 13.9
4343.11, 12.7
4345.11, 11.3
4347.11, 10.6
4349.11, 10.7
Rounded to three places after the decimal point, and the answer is 0.116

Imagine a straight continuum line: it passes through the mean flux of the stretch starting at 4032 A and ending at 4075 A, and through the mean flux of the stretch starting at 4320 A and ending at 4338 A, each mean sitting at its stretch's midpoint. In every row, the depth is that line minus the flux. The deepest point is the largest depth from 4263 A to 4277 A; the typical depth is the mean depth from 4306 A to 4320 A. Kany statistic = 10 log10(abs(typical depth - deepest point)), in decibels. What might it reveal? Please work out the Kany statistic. -3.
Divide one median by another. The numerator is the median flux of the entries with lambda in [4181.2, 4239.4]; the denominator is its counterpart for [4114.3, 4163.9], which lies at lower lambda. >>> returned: 1.05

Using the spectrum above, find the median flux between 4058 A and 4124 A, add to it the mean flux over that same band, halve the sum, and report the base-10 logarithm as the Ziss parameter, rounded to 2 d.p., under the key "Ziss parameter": 1.06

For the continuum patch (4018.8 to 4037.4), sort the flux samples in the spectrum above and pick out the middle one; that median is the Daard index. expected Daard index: 12.6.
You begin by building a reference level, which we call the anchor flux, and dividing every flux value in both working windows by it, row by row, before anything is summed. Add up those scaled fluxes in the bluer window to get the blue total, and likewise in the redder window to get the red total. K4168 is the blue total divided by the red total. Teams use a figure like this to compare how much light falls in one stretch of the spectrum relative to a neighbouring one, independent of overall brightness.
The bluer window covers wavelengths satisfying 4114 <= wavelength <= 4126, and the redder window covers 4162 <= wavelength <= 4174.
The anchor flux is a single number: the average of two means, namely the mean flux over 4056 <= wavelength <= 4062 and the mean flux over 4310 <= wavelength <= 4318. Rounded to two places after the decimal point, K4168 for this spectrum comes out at 0.95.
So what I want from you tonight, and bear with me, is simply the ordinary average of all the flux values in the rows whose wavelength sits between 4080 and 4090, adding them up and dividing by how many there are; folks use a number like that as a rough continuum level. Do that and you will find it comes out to 12.2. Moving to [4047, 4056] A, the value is 12.8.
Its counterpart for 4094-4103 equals 9.9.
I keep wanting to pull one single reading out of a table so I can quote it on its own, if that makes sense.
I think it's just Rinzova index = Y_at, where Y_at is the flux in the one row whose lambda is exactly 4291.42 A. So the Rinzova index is 11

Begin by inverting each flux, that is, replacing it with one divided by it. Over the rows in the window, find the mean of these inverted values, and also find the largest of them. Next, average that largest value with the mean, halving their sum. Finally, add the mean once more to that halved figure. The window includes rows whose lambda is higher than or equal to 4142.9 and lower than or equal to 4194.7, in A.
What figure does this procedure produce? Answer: 0.166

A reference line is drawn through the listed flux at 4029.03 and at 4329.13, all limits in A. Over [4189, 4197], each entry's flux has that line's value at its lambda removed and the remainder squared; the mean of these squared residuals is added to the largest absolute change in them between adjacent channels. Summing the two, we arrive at 1.2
